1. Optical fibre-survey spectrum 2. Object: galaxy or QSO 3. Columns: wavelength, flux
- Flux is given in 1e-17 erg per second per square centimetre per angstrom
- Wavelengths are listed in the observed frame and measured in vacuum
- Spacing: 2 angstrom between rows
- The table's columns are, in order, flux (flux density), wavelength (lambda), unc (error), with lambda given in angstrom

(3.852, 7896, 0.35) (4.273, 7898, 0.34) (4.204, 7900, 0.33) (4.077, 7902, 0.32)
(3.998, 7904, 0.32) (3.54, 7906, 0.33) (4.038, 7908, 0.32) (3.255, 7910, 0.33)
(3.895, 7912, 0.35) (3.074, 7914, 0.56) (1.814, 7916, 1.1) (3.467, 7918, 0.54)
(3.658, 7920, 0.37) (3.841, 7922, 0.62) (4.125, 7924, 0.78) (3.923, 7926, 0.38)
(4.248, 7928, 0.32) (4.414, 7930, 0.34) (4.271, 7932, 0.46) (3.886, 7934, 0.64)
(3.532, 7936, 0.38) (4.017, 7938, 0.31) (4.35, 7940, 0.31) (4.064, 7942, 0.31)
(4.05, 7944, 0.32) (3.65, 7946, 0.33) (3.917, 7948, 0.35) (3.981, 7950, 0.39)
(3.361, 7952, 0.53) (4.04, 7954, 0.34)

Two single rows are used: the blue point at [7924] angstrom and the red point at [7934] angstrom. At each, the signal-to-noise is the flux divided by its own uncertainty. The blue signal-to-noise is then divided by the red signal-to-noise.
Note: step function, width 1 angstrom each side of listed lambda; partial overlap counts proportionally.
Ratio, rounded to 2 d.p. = 0.87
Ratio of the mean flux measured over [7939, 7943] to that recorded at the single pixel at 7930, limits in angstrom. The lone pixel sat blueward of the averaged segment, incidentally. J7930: 1.0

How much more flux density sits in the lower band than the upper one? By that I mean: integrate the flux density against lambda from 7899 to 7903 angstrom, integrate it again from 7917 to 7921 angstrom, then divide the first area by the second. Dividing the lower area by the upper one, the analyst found 1.16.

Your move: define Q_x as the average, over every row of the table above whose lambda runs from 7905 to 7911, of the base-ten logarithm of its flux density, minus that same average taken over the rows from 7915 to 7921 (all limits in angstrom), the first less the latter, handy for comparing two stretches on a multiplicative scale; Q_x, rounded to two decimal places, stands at 0.10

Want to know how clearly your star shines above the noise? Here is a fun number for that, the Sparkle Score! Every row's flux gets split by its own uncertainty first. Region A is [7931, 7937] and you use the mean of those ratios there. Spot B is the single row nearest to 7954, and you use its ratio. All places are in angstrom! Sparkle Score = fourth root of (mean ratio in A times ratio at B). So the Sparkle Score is 3.1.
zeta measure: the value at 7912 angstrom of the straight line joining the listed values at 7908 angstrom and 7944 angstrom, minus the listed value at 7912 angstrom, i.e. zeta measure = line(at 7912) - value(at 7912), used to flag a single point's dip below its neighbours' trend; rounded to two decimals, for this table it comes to 0.14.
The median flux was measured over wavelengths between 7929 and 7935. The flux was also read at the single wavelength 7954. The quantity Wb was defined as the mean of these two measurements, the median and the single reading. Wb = 4.16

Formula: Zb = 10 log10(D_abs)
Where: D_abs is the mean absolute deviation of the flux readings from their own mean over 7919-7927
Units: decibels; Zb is -8.6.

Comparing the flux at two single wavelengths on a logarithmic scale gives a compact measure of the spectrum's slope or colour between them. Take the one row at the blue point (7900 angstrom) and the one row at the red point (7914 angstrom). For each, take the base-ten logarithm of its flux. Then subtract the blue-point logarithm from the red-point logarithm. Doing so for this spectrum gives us -0.14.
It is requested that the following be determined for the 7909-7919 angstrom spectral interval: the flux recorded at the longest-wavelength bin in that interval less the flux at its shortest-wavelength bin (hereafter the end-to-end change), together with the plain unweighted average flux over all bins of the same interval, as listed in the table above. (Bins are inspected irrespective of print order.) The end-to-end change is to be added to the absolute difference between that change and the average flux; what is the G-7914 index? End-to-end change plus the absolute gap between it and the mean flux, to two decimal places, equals 3.10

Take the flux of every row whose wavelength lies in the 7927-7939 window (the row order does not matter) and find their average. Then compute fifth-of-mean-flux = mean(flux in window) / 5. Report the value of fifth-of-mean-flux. 0.812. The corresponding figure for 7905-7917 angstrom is 0.654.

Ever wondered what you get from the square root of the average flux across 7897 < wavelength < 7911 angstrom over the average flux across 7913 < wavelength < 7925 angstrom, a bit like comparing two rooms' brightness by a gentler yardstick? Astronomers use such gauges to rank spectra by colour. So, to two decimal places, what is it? 1.08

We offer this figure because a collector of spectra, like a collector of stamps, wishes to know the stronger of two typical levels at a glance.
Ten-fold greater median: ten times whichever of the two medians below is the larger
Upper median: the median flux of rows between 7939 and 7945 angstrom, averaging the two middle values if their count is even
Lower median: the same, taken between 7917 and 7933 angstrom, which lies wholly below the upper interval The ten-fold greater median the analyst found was 40.6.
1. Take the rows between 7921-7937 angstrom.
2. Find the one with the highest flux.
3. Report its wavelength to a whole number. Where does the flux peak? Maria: 7930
